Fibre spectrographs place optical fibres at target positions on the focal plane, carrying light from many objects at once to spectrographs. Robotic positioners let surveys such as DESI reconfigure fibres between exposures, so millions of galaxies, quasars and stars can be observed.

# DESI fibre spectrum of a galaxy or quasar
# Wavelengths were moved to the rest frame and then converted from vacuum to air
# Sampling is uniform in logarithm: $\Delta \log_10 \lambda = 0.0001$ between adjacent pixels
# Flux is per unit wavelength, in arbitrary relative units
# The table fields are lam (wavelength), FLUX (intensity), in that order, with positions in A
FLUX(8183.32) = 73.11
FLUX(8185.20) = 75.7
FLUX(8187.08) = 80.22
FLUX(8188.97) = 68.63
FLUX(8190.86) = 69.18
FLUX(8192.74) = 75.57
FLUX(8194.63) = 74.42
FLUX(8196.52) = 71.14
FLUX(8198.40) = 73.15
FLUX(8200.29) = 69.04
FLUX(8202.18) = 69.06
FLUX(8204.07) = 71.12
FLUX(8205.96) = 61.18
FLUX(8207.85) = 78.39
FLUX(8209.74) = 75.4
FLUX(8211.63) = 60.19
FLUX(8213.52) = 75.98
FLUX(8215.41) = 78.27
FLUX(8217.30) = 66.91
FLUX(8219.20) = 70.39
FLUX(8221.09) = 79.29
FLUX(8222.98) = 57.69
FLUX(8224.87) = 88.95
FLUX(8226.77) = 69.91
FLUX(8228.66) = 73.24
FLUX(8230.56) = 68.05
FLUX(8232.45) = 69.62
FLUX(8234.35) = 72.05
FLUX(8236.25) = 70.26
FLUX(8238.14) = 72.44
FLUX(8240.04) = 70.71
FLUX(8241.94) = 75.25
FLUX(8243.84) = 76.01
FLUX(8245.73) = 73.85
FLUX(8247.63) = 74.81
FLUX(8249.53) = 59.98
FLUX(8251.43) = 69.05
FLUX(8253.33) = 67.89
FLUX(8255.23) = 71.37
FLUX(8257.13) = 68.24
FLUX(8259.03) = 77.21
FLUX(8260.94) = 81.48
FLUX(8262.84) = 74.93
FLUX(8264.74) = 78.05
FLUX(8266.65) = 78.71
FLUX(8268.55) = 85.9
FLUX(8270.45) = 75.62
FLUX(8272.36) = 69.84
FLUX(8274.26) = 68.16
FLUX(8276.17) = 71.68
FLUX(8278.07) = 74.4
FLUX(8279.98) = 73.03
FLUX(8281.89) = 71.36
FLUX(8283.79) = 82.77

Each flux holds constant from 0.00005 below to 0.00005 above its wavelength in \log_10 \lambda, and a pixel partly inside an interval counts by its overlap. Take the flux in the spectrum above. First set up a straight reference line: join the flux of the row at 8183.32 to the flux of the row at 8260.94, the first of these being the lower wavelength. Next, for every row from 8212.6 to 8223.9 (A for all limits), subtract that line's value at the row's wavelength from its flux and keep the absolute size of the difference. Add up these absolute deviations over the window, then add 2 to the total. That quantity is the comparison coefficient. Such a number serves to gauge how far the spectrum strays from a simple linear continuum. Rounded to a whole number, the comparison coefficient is 42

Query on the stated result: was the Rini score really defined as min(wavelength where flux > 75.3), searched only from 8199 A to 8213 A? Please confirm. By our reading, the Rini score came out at 8207.85 A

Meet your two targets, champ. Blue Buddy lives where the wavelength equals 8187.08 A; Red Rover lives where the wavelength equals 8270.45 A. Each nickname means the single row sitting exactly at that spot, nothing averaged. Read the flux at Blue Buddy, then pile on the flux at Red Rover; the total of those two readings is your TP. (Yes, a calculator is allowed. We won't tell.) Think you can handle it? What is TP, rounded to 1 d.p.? 155.8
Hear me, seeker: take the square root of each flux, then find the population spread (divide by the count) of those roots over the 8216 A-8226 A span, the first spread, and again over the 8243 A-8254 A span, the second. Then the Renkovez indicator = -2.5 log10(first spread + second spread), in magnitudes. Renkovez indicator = 0.0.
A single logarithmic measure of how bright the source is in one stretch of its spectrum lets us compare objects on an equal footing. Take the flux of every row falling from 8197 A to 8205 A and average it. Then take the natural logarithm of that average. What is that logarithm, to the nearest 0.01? 4.26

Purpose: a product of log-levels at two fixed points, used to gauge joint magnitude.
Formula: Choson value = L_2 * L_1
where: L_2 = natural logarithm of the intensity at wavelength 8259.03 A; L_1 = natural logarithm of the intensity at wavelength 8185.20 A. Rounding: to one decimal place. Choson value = 18.8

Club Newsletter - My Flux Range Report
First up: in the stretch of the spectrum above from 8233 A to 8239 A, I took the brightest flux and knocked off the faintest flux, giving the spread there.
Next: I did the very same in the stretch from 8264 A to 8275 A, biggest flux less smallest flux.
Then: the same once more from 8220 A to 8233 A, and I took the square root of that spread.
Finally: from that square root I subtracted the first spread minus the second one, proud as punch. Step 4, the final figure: 21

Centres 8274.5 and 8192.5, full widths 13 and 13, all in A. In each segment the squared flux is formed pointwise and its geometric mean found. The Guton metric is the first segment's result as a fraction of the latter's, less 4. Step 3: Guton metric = -2.98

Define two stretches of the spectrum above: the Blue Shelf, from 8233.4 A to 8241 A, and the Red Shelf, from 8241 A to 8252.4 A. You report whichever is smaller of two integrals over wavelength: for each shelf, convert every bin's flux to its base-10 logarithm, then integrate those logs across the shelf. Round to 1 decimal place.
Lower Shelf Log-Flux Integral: 14.1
